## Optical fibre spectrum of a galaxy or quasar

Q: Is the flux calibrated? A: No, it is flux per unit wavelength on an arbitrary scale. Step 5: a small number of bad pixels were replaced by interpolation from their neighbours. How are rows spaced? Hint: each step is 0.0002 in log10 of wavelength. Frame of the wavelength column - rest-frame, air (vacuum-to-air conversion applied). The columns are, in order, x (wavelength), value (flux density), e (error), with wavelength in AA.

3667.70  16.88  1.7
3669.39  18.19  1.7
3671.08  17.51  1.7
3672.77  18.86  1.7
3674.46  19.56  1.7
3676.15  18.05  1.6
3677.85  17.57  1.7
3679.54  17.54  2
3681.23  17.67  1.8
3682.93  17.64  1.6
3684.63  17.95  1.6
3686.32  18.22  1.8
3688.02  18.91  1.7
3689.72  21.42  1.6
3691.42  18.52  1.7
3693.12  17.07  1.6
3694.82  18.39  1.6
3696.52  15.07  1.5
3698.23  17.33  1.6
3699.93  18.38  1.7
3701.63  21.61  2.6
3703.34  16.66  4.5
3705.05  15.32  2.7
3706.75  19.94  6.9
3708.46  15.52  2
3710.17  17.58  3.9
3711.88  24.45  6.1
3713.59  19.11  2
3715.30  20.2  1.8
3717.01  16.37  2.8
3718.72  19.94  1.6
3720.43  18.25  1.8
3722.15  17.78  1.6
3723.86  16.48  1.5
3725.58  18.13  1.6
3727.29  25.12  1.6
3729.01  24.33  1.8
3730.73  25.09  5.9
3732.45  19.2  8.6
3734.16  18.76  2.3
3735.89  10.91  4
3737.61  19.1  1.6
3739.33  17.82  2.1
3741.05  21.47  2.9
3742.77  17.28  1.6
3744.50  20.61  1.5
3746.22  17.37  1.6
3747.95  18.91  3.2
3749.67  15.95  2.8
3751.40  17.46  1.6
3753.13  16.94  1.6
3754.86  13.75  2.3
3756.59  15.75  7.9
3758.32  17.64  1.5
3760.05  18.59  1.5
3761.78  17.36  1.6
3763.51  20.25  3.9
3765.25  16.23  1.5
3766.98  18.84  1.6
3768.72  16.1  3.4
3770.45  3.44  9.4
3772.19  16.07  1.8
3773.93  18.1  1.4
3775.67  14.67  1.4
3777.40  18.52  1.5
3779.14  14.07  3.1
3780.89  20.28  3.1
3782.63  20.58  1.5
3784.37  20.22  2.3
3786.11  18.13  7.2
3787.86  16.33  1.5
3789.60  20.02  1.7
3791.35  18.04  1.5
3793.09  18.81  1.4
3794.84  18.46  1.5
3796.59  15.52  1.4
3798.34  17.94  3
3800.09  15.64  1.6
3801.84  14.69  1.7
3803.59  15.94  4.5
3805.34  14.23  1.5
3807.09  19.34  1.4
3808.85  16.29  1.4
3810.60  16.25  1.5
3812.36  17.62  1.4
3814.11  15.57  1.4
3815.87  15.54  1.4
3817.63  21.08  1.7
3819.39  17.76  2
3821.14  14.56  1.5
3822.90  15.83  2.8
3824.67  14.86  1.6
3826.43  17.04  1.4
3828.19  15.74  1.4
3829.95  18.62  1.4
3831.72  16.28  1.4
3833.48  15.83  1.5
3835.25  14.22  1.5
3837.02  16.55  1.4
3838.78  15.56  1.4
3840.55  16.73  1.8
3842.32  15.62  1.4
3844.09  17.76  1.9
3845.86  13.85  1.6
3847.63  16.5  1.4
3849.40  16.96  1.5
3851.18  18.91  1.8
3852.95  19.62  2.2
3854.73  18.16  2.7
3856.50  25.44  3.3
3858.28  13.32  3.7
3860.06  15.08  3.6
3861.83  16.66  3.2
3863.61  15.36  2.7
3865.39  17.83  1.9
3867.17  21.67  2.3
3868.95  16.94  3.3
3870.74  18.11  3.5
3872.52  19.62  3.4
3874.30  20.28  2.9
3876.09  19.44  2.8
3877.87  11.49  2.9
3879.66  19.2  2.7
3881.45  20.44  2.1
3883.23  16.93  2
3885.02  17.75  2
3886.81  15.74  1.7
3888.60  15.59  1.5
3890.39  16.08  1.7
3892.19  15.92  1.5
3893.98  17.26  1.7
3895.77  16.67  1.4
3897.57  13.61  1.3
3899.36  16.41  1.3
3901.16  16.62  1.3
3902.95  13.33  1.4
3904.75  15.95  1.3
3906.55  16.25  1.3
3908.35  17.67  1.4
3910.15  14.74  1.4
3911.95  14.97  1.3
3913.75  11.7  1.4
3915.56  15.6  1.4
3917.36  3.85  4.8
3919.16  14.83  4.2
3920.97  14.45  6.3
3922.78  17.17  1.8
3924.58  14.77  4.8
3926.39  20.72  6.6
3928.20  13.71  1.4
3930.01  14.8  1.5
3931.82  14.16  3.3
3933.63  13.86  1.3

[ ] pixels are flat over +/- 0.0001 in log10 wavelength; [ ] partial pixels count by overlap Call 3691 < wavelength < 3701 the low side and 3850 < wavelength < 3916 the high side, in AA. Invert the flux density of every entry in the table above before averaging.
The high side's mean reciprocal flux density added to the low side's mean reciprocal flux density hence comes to 0.118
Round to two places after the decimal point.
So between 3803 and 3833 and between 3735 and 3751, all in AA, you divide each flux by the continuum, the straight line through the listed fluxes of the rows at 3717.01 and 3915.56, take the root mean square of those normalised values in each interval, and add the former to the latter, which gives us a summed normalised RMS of 2.15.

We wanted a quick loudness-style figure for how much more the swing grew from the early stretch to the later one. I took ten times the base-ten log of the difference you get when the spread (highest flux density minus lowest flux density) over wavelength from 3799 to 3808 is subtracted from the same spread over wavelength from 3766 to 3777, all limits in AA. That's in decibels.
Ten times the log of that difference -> 10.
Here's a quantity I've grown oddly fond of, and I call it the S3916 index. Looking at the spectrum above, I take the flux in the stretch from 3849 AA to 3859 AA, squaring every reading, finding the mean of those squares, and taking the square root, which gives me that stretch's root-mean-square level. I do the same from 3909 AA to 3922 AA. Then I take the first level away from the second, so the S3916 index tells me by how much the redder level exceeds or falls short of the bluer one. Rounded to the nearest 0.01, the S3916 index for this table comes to -5.64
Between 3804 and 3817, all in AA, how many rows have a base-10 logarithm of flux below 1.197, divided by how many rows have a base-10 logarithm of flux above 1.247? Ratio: 3.0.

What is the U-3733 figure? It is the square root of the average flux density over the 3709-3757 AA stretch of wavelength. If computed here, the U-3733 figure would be 4.33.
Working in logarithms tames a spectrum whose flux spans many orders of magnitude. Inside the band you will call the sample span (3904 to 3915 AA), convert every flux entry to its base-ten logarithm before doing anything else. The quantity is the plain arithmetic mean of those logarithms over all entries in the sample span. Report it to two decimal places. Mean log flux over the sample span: 1.18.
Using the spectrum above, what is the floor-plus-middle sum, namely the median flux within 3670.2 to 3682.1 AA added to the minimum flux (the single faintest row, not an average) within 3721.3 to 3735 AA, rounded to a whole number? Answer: 34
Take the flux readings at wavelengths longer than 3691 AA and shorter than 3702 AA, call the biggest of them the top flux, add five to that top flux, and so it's 26.6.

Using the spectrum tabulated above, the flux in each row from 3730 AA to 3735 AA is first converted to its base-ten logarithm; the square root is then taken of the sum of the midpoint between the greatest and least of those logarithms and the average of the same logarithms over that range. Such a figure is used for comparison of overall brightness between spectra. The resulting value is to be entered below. 1.63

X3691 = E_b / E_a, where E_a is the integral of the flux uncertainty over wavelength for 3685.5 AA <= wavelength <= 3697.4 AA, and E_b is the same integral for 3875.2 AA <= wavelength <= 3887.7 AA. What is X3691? 1.48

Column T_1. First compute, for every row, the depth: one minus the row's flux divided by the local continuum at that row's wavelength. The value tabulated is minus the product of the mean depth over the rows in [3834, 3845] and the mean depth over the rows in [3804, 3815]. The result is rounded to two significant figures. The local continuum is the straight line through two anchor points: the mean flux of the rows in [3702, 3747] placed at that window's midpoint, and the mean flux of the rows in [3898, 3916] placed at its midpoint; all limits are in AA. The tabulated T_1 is -0.0015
